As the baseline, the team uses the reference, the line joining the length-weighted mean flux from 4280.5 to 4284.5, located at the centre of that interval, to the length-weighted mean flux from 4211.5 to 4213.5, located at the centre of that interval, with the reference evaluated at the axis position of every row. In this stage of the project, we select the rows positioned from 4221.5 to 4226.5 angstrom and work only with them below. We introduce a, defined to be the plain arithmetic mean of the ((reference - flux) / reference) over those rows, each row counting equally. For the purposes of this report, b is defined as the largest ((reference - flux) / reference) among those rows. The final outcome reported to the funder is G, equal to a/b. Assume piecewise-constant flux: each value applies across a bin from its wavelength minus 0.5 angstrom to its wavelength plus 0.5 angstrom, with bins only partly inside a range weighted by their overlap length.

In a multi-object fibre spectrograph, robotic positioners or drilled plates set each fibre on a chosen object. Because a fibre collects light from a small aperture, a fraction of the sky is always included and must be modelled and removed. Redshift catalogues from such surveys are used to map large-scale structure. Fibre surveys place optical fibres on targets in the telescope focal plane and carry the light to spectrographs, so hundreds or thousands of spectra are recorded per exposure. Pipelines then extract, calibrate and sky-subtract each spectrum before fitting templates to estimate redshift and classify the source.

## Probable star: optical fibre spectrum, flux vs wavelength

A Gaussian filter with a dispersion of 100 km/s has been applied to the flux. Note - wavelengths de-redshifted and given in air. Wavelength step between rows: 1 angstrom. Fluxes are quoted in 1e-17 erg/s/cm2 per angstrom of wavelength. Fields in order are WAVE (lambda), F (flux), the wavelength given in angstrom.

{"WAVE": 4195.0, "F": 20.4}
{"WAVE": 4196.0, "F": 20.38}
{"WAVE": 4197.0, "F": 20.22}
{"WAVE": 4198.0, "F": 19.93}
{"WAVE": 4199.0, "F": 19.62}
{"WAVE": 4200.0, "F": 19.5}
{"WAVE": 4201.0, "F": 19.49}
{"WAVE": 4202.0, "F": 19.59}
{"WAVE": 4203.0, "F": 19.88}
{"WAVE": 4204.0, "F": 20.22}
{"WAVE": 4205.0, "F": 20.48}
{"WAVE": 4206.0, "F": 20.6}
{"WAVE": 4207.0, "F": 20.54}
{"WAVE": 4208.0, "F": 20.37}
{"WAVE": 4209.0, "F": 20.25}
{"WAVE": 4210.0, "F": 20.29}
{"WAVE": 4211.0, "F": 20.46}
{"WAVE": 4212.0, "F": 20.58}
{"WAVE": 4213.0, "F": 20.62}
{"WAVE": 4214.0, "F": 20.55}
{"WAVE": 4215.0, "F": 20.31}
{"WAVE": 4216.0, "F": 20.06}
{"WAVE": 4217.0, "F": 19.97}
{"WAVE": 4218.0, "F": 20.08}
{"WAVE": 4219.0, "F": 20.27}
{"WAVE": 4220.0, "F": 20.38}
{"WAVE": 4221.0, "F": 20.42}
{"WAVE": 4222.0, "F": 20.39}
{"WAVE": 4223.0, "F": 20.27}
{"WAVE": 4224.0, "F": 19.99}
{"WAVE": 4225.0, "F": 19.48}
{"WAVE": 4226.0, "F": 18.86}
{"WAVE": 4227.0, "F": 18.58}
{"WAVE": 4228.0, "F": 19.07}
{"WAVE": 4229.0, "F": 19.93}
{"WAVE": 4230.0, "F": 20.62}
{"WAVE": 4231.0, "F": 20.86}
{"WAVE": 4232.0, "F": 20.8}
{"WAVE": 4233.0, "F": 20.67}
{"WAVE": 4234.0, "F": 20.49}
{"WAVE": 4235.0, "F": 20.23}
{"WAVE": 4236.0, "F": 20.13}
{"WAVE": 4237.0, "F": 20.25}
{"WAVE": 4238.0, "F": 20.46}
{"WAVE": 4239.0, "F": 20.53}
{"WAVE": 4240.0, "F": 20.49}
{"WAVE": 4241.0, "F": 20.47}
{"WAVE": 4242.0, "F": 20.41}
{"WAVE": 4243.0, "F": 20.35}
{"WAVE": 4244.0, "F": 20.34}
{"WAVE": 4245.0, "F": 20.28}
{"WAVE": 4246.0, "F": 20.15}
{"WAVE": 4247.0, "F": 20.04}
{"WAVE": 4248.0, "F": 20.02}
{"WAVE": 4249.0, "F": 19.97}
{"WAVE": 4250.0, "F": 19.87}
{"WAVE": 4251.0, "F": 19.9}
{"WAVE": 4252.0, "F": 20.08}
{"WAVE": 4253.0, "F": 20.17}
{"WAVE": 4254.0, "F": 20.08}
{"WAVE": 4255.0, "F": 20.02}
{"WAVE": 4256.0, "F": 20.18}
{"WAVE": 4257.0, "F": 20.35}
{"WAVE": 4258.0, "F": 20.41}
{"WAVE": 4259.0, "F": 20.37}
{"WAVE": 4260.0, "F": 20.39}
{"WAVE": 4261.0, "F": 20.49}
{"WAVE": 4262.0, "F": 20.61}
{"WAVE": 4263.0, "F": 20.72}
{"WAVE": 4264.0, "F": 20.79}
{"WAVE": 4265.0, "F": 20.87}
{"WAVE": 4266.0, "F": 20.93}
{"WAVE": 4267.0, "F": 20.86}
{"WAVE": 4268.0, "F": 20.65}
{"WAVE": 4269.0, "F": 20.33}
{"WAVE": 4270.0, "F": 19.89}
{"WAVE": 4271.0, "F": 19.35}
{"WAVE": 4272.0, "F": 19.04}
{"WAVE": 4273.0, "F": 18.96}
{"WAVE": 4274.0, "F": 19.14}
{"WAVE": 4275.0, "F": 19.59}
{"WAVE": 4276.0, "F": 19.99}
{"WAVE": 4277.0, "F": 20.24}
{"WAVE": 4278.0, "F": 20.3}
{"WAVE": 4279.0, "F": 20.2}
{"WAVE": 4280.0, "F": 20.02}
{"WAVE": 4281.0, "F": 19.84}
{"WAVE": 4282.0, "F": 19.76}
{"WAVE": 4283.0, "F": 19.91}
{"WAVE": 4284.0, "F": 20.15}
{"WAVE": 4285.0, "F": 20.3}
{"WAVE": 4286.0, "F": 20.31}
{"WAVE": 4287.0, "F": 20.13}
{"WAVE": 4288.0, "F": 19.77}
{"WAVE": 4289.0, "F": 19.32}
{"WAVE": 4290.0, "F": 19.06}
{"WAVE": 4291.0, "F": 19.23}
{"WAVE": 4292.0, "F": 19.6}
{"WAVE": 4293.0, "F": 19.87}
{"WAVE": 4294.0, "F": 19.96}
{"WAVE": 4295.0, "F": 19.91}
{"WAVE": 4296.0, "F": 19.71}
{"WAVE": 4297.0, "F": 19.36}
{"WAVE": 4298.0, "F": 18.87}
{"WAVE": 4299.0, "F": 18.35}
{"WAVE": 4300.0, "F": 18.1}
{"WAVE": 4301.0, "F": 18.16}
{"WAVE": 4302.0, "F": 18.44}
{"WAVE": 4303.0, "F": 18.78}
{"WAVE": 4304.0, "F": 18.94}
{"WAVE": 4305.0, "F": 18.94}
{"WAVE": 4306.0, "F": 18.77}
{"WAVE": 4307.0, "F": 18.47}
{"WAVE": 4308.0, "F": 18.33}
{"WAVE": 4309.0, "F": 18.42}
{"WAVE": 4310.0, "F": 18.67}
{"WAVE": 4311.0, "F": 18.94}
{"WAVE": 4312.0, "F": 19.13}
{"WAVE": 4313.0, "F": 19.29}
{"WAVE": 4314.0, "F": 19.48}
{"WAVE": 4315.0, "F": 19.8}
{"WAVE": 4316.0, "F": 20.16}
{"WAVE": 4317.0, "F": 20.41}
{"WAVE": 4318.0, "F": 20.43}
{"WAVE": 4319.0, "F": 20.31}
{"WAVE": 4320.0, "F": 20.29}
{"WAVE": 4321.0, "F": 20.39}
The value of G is 0.4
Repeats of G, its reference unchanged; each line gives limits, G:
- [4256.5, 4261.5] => 1.4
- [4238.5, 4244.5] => 2.4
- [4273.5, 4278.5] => 0.1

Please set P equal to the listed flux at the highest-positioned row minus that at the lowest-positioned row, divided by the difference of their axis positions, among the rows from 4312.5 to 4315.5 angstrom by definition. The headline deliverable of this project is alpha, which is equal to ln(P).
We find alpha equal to -1.4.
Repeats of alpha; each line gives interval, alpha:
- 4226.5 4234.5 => -1.3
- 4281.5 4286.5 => -2.0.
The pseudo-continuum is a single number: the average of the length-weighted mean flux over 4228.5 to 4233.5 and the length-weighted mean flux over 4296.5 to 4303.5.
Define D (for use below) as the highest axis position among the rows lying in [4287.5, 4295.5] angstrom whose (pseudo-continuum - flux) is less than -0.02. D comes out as 4295.0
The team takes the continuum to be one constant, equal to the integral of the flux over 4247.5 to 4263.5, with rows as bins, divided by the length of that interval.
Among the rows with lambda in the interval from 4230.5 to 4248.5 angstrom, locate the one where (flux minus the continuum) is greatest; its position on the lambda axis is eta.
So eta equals 4231.0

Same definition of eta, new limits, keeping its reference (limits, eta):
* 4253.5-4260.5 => 4258.0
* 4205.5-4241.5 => 4231.0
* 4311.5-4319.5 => 4318.0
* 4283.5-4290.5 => 4286.0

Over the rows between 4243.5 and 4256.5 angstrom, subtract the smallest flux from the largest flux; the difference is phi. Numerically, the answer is 0.5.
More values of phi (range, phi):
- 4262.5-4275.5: 2.0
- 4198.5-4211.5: 1.1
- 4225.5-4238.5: 2.3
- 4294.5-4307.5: 1.8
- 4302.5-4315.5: 1.5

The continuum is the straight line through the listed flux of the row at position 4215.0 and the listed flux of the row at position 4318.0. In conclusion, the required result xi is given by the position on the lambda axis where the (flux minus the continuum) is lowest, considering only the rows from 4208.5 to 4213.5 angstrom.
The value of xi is 4209.0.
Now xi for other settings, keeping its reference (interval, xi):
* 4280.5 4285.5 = 4282.0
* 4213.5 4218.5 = 4217.0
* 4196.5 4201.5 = 4201.0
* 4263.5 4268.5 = 4268.0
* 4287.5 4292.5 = 4290.0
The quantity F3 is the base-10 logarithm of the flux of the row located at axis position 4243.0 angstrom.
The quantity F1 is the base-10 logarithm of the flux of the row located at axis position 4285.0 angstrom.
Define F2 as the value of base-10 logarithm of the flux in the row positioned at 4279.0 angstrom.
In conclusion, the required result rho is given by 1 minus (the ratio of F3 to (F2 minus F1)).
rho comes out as 611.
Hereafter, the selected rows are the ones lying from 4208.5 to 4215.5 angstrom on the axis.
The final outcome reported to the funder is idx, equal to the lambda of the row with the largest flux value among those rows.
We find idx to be 4213.0 angstrom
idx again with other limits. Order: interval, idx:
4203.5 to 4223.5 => 4213.0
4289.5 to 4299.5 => 4294.0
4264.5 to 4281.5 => 4266.0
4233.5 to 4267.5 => 4266.0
